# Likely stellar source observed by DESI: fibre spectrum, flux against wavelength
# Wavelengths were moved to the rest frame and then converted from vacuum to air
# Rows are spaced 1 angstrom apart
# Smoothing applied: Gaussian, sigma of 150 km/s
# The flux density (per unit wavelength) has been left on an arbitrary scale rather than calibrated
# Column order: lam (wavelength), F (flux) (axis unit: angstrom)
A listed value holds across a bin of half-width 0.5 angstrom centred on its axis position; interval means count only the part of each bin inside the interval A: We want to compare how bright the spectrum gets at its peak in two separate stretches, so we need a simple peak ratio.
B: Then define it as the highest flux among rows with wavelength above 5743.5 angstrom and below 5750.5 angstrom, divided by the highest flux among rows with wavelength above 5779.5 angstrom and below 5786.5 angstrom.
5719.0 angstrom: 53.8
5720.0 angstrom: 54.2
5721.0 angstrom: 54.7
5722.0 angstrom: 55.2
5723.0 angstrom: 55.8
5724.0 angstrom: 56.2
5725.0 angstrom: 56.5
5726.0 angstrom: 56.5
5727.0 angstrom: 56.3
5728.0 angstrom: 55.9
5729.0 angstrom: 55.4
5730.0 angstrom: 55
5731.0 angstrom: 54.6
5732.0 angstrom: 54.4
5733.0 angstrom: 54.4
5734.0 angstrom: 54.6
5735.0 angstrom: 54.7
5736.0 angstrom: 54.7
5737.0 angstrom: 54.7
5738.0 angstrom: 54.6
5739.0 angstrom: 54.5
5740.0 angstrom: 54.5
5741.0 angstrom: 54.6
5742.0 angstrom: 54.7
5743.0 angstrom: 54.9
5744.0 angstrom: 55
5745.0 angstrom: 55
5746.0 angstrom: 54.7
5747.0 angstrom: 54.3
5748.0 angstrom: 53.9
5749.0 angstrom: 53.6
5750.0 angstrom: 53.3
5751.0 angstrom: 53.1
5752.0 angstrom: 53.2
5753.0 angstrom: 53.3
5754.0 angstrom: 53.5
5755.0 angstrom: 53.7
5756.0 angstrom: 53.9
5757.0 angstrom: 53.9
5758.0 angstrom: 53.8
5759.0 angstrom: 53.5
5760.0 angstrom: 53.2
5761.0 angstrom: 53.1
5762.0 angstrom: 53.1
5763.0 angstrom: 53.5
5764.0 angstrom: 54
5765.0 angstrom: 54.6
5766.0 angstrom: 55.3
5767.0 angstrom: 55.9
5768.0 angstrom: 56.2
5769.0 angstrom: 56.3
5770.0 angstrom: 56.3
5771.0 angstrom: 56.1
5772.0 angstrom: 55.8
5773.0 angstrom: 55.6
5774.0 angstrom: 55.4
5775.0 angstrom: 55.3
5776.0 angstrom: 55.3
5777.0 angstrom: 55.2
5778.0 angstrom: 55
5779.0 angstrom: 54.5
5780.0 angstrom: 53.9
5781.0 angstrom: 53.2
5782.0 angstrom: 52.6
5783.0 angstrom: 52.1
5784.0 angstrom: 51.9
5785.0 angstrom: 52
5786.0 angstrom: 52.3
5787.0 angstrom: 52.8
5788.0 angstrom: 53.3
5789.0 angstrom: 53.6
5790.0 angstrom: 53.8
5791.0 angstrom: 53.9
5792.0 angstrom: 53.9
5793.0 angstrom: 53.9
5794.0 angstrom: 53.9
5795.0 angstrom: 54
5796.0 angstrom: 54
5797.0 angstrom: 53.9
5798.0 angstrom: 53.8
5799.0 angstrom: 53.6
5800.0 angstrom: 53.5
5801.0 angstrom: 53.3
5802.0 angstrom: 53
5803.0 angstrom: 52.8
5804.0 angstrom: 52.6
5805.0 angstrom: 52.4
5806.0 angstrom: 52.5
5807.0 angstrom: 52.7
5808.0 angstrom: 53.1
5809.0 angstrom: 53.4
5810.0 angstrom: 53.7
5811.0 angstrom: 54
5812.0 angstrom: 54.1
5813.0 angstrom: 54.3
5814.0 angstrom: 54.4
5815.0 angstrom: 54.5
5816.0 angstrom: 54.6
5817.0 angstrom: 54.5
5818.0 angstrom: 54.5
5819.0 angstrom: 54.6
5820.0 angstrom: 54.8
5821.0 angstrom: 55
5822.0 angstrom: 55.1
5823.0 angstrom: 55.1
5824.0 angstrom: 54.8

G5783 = 1.02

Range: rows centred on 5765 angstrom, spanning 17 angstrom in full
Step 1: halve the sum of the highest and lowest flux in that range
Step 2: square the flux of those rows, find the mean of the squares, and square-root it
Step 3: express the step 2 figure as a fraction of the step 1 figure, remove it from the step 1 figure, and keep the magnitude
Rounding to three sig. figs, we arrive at 53.7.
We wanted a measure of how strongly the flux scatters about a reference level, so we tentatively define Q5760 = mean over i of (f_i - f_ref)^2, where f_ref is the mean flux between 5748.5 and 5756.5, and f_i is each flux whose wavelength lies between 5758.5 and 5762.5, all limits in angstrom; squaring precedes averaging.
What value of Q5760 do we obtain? 0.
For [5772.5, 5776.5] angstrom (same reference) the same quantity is 4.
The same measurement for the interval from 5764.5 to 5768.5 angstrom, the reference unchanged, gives 5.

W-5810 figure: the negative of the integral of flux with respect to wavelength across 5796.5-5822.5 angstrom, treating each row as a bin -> -1399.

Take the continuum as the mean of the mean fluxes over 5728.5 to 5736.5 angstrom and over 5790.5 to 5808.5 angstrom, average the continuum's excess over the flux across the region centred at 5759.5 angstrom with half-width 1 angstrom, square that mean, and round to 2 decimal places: 0.49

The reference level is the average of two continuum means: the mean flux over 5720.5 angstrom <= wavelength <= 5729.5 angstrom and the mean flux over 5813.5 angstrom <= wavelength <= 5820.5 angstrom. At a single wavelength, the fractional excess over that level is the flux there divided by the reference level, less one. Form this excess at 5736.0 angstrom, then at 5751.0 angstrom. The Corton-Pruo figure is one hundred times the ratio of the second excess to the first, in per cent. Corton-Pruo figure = 423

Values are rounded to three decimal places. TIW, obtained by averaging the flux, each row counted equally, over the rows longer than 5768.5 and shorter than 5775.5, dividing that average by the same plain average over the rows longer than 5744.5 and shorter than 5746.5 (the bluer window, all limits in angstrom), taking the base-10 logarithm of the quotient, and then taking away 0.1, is -0.092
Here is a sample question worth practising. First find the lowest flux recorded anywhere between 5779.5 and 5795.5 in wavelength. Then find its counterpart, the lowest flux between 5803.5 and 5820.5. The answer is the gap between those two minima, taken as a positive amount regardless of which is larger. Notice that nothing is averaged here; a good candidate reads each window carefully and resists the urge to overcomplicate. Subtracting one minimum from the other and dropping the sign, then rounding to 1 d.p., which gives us 0.5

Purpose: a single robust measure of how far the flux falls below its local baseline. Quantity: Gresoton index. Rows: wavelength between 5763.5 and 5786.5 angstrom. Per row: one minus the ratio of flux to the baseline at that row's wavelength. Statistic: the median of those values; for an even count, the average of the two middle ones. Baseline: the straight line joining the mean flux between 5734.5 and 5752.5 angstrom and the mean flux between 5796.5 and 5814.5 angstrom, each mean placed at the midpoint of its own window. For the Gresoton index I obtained -0.024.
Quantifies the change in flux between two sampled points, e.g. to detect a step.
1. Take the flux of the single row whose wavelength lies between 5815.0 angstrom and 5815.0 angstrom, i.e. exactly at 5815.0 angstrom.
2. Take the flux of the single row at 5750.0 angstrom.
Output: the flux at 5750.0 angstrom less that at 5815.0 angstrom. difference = -1.2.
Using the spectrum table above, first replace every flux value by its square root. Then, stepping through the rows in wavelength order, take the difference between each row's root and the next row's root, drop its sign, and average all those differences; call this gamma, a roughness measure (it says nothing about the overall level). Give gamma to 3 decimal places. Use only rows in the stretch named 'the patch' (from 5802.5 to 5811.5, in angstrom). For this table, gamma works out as 0.017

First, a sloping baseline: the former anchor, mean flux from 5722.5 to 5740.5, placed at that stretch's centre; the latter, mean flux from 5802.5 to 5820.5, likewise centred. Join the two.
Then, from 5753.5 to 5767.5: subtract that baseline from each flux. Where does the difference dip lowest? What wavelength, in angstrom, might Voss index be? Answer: 5761.0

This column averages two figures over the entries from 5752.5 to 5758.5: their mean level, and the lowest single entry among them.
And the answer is 53.5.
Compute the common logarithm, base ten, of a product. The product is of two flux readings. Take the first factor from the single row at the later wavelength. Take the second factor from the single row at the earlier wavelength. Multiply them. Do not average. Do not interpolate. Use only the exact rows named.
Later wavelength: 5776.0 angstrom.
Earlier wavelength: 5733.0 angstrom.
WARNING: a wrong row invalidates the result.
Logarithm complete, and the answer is 3.48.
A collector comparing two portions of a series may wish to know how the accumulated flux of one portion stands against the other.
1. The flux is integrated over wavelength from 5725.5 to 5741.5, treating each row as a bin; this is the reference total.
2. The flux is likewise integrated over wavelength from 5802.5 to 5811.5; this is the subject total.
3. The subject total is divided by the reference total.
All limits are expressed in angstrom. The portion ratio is 0.54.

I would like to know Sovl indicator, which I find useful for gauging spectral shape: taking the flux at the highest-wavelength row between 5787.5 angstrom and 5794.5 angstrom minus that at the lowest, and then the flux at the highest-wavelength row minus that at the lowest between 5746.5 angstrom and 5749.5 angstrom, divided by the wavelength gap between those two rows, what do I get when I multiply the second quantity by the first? -0.21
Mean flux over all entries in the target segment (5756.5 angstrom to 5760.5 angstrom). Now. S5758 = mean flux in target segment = 53.6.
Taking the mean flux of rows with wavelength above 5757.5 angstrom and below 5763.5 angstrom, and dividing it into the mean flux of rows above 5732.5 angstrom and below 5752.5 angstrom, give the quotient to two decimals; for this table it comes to 1.02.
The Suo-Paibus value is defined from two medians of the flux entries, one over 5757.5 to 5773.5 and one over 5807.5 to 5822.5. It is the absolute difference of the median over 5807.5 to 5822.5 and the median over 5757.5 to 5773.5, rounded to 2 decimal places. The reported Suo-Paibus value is 0.45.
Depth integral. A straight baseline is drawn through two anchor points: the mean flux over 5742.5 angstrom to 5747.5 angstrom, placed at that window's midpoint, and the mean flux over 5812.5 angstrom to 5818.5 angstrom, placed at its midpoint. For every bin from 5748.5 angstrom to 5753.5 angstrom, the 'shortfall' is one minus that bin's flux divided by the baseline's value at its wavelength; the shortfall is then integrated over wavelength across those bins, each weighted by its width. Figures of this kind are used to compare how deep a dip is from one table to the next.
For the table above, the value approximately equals 0.13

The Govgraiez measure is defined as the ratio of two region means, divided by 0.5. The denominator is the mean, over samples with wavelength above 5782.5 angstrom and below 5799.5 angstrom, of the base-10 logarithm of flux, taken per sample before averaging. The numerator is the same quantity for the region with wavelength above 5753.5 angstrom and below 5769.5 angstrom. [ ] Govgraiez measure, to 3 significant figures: 2.01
